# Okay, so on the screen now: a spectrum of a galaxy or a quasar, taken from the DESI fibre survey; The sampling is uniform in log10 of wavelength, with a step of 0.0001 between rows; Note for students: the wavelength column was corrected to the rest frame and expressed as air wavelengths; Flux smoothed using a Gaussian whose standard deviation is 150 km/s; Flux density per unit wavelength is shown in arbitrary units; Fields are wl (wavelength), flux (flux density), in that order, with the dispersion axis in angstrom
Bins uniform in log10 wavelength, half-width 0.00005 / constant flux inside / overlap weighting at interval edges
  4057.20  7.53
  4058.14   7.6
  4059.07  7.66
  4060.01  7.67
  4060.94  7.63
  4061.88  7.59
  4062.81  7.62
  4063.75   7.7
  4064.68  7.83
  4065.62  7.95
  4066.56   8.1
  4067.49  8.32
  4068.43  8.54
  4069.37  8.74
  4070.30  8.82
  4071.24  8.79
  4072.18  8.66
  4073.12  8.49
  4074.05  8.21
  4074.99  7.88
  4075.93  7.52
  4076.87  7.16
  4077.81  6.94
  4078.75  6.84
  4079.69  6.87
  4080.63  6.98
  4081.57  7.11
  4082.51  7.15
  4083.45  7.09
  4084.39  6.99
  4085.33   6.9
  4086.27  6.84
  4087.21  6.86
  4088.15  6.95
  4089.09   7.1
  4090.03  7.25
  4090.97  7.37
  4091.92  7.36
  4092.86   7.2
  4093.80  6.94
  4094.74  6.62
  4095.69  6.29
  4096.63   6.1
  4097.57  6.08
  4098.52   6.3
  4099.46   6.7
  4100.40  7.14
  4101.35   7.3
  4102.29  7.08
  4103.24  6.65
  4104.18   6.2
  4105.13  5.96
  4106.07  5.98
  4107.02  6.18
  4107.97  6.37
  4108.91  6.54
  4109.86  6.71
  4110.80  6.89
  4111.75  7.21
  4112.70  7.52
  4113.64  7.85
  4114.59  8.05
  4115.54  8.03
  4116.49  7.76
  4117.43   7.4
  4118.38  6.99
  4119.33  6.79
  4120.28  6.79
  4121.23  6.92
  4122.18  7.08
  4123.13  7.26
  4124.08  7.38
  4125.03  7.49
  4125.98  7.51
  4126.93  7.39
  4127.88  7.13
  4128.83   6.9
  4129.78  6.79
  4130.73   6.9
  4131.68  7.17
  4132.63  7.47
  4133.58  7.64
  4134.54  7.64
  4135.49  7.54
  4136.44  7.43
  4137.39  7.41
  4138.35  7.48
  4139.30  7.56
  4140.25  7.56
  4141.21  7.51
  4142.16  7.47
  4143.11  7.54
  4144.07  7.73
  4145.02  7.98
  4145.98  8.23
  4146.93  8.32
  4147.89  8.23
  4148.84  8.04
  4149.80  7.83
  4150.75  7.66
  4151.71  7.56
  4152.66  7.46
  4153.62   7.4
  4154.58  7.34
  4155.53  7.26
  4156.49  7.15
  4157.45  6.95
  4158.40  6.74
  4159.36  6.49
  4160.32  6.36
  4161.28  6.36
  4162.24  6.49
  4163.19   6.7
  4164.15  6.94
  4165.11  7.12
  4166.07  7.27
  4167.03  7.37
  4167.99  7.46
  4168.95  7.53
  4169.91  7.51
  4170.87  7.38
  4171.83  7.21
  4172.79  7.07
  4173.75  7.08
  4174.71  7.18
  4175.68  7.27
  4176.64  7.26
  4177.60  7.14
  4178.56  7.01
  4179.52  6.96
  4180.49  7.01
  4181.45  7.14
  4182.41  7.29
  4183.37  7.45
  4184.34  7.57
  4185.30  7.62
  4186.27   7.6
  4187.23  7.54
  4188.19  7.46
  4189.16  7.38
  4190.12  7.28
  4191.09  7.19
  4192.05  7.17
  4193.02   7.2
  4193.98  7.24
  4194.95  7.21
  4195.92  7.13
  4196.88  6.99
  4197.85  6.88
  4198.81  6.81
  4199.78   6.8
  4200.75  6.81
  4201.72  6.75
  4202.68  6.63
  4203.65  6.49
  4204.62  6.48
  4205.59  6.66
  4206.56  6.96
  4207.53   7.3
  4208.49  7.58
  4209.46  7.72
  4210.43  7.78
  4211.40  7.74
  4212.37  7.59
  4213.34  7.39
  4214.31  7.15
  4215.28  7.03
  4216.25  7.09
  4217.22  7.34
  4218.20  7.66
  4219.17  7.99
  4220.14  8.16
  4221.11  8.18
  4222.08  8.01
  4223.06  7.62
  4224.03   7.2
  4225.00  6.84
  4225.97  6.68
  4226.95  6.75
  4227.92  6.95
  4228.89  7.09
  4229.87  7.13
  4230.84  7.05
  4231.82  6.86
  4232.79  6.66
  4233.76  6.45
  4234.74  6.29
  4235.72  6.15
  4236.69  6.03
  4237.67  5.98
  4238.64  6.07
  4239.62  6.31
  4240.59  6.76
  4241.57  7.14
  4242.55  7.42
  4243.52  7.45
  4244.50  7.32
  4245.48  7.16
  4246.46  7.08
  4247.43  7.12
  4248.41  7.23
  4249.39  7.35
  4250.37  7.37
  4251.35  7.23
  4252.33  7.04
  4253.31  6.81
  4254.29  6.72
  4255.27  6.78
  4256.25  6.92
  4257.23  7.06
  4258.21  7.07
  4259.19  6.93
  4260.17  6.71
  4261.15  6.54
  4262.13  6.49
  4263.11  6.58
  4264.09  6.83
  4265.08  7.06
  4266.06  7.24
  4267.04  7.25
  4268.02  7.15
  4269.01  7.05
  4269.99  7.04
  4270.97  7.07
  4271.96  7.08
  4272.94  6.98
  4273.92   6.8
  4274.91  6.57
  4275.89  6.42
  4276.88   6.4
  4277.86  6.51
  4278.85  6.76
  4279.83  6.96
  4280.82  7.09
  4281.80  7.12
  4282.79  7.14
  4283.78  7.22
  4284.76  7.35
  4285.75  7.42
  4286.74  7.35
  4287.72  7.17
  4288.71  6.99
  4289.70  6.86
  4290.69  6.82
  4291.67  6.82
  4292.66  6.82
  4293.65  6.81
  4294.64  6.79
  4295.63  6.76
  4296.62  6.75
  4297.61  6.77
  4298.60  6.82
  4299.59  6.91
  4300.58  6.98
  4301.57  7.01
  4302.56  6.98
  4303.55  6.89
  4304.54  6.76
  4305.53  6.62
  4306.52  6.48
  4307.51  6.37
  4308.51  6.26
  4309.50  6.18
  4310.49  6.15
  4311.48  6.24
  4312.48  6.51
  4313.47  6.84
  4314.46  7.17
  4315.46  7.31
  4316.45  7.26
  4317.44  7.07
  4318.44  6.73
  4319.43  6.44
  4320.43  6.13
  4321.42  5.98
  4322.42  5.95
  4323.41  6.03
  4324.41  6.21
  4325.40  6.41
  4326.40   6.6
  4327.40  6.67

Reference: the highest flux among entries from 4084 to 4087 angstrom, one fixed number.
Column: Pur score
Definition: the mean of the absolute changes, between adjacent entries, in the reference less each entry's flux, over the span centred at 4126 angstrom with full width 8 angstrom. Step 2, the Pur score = 0.14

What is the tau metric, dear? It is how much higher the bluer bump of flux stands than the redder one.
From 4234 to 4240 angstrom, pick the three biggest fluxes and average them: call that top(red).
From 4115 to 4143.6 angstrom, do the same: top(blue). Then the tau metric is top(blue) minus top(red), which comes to 1.6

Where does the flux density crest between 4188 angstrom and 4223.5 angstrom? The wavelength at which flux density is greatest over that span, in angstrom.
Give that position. 4221.11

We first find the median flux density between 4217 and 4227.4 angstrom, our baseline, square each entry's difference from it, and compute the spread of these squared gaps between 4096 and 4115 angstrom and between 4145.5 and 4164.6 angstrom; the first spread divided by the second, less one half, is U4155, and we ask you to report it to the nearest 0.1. 1.3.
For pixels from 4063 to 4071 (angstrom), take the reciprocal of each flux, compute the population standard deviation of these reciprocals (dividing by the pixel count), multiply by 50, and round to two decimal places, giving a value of 0.29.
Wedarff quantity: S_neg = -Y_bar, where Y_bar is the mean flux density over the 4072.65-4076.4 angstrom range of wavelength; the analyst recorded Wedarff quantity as -8.0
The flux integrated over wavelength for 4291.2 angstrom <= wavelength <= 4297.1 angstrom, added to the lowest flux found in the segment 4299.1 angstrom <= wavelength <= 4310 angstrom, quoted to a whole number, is 46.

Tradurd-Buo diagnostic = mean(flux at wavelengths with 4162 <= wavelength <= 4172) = 7.2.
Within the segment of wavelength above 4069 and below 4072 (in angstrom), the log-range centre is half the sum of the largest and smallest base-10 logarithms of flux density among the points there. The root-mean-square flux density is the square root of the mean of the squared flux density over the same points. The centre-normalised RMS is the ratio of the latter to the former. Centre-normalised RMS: 9.31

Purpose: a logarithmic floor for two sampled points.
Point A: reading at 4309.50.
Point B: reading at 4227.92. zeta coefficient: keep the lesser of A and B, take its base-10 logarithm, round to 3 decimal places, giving 0.791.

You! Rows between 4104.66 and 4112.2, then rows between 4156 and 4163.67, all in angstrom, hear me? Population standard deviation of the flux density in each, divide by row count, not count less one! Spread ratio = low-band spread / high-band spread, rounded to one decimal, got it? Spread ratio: 1.6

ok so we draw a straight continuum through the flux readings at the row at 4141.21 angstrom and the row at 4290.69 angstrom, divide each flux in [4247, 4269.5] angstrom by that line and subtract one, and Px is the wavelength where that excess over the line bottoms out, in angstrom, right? 4262.13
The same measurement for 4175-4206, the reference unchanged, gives 4204.62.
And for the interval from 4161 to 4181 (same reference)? 4161.28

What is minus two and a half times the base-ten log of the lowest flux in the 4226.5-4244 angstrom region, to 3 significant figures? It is -1.94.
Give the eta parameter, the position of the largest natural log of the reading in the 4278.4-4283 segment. 4282.79 angstrom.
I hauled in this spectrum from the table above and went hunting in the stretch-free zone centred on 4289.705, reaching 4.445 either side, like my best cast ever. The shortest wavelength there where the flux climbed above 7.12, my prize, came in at 4285.75 angstrom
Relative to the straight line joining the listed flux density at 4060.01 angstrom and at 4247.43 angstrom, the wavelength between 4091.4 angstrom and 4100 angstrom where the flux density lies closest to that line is 4091.92 angstrom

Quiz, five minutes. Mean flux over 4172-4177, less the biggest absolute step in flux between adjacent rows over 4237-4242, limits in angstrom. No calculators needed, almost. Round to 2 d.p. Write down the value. 6.72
